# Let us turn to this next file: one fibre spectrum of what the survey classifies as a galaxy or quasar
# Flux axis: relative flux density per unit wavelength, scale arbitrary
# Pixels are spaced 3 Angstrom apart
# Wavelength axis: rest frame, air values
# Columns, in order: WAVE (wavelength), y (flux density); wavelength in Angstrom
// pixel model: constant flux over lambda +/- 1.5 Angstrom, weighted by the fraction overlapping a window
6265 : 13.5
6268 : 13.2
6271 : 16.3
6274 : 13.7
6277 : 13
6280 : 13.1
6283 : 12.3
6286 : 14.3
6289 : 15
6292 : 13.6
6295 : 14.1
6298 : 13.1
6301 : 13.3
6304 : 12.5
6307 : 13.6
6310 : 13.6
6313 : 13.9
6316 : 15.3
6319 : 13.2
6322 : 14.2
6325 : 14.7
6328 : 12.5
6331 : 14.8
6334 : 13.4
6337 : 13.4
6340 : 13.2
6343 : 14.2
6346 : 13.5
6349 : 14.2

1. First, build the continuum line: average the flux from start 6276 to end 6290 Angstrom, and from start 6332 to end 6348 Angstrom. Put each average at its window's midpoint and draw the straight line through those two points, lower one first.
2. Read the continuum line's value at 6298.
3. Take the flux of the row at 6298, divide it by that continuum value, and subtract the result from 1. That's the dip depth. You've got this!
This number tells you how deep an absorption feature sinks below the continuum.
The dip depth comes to 0.032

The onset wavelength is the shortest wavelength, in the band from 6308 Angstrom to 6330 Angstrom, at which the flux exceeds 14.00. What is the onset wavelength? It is 6316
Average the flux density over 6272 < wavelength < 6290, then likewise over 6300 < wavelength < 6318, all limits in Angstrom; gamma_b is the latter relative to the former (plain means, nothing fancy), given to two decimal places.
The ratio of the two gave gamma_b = 1.01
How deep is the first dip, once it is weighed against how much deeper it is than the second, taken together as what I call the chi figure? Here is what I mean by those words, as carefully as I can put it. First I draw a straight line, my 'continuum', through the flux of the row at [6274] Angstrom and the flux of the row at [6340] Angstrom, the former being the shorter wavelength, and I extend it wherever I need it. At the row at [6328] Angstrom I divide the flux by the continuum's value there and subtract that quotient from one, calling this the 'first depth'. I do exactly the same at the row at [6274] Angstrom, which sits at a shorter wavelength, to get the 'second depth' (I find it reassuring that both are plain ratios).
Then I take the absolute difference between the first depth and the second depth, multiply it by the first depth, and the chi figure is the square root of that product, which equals 0.060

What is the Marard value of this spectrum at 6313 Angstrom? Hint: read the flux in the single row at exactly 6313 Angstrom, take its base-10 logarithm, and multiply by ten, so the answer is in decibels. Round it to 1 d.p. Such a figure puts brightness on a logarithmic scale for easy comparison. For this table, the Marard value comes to 11.4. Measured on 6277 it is 11.1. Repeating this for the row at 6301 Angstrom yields 11.2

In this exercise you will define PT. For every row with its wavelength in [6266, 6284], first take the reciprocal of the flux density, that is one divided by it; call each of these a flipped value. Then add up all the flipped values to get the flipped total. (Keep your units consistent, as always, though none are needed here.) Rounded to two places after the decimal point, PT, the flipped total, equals 0.44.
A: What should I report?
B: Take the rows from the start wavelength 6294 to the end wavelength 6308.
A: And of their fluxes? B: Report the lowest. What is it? 12.5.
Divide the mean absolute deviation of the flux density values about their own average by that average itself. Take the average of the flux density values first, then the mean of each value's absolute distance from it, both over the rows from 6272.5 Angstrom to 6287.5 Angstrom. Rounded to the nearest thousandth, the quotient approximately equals 0.043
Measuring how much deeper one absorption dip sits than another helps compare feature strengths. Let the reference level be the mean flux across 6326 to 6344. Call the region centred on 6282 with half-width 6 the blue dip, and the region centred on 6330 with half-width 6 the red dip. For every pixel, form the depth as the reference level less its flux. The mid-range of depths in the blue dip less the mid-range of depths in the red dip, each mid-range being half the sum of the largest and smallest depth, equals 0.35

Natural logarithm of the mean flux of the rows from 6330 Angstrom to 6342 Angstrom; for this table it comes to 2.62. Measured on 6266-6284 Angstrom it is 2.61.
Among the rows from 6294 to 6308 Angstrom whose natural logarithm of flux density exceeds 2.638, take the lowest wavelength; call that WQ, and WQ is 6295 Angstrom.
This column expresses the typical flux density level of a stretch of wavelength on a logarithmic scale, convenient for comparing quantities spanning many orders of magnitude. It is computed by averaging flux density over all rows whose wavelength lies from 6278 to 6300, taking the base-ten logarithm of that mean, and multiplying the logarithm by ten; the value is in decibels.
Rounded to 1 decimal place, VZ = 11.3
